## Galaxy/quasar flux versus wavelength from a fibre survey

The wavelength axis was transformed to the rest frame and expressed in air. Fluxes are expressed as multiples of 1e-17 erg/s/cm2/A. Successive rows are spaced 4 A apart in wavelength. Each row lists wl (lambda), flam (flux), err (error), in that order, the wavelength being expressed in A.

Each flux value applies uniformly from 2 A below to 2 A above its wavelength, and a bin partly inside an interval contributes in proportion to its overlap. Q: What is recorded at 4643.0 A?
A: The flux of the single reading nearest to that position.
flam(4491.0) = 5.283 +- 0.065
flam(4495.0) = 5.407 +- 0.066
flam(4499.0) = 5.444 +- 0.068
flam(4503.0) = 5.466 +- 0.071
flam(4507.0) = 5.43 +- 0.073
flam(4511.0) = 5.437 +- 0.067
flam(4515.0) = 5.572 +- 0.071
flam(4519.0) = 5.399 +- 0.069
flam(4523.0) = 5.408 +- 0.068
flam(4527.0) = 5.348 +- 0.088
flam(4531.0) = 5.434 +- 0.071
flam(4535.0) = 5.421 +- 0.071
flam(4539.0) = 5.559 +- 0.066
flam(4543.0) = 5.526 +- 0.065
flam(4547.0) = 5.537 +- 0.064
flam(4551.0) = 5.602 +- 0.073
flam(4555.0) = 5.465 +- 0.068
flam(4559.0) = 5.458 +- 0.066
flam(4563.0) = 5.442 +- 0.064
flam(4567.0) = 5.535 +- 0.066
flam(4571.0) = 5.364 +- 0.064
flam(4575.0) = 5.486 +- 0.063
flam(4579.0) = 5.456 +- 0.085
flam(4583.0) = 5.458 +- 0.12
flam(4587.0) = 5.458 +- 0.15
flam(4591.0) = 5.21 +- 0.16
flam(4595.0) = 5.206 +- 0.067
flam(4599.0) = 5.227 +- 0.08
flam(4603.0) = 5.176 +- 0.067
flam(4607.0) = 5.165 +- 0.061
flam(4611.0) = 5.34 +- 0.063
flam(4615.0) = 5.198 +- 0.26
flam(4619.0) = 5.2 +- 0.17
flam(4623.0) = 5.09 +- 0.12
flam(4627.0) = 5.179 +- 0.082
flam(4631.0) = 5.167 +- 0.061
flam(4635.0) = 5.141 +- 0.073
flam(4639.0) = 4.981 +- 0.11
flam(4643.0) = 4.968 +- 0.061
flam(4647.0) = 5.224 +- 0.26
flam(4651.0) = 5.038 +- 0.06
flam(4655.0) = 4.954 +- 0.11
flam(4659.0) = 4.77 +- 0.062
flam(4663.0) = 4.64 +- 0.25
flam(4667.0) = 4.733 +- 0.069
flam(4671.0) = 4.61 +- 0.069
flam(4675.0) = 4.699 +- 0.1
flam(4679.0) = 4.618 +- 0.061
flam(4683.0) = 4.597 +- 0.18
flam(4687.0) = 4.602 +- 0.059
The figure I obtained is 4.968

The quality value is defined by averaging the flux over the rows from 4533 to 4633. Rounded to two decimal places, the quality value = 5.36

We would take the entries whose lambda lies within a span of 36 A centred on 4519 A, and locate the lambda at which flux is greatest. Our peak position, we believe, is 4515.0 A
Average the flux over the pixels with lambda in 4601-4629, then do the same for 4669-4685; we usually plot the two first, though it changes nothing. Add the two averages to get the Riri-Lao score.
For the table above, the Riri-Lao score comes 9.8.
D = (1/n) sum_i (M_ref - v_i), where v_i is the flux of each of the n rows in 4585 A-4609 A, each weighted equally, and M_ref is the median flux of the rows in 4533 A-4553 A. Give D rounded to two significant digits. 0.30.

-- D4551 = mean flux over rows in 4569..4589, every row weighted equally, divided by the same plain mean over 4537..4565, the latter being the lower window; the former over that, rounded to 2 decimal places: 0.99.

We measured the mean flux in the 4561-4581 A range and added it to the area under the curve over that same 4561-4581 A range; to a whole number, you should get 115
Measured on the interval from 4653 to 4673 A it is 100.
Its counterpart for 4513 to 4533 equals 114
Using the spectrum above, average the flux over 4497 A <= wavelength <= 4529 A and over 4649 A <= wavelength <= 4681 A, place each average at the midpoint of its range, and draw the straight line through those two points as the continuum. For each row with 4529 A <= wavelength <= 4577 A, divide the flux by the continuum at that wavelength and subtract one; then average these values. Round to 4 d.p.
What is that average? 0.0432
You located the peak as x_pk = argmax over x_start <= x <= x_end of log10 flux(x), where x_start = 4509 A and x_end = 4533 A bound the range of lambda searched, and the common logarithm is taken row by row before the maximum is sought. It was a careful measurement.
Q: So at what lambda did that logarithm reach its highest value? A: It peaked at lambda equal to 4515.0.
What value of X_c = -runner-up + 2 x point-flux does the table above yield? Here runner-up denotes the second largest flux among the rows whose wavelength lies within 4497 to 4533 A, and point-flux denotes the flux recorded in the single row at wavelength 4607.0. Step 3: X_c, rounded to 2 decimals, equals 4.86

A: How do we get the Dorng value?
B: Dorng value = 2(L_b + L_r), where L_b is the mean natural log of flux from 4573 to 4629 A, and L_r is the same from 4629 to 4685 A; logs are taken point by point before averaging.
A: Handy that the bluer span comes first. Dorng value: 6.49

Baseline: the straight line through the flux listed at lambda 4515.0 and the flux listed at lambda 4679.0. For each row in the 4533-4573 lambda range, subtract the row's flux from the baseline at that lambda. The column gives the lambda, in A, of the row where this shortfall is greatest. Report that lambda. 4535.0 A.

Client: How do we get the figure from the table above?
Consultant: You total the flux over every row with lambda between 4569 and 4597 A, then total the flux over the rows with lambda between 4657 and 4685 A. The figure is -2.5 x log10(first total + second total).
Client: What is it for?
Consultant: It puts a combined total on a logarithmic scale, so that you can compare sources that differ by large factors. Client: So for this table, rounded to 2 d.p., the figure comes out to -4.62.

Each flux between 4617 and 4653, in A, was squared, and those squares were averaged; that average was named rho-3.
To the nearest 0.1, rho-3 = 26.1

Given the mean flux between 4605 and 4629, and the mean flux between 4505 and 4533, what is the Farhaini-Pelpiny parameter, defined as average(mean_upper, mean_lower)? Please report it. 5.314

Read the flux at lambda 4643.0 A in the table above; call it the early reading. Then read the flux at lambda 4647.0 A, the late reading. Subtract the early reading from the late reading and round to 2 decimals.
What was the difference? 0.26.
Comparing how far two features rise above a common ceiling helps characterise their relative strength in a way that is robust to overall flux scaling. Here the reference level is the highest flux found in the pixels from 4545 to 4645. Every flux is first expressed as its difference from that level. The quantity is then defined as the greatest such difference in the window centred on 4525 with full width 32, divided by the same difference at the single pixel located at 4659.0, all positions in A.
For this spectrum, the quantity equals 0.036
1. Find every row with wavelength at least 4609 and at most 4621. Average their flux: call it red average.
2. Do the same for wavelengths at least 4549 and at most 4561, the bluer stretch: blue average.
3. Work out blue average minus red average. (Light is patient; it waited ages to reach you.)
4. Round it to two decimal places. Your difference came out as 0.26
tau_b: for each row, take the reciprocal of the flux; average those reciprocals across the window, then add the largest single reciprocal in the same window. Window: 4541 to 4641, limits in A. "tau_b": 0.389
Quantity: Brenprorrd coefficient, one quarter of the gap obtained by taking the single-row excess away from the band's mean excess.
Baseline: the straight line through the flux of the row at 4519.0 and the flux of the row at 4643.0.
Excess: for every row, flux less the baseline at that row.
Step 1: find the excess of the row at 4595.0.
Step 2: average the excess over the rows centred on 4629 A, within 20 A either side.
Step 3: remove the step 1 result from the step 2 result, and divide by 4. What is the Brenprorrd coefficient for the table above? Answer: 0.02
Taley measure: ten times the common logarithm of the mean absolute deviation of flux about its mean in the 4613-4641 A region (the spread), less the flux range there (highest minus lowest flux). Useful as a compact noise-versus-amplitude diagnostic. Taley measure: -12.6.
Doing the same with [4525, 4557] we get -11.8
